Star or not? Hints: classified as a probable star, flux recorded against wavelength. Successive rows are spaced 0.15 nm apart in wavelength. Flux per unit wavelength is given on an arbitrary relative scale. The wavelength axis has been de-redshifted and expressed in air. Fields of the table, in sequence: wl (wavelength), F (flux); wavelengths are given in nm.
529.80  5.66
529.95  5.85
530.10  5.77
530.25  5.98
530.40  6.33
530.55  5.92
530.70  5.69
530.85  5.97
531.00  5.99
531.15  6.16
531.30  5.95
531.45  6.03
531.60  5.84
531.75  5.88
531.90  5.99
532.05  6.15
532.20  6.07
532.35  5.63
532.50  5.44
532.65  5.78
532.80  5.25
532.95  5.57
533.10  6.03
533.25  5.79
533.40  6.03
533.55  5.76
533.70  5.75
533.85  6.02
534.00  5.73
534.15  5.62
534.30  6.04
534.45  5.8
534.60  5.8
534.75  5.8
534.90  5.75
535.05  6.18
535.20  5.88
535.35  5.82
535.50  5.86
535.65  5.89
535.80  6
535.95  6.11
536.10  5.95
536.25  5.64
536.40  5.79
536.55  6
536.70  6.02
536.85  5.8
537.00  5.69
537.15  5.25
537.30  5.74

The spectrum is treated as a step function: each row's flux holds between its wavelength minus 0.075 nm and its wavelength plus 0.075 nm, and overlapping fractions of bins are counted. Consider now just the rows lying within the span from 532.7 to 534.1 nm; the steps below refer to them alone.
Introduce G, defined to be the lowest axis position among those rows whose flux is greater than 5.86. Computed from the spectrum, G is 533.10 nm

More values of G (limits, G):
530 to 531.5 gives 530.25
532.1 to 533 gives 532.20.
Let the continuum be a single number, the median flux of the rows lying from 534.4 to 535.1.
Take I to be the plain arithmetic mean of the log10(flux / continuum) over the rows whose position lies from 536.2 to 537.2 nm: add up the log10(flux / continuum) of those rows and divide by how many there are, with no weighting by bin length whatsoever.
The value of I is -0.0048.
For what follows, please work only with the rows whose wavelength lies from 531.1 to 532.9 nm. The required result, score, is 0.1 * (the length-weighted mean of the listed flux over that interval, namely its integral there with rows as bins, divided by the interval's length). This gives 0.584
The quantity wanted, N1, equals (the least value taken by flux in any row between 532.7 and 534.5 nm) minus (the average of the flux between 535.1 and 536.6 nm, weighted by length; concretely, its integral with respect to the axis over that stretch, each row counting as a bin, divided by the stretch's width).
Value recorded -0.6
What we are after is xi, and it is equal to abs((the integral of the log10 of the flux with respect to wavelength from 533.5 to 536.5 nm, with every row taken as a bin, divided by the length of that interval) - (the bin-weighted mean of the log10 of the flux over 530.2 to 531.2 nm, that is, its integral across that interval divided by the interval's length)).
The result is 0.010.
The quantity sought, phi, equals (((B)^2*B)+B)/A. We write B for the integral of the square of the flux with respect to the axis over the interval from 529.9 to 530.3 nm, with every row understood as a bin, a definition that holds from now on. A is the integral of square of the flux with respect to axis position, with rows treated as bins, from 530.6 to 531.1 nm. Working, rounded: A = 17.4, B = 13.7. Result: 150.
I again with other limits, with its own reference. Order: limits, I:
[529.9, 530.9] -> 0.0094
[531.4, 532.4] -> 0.0103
